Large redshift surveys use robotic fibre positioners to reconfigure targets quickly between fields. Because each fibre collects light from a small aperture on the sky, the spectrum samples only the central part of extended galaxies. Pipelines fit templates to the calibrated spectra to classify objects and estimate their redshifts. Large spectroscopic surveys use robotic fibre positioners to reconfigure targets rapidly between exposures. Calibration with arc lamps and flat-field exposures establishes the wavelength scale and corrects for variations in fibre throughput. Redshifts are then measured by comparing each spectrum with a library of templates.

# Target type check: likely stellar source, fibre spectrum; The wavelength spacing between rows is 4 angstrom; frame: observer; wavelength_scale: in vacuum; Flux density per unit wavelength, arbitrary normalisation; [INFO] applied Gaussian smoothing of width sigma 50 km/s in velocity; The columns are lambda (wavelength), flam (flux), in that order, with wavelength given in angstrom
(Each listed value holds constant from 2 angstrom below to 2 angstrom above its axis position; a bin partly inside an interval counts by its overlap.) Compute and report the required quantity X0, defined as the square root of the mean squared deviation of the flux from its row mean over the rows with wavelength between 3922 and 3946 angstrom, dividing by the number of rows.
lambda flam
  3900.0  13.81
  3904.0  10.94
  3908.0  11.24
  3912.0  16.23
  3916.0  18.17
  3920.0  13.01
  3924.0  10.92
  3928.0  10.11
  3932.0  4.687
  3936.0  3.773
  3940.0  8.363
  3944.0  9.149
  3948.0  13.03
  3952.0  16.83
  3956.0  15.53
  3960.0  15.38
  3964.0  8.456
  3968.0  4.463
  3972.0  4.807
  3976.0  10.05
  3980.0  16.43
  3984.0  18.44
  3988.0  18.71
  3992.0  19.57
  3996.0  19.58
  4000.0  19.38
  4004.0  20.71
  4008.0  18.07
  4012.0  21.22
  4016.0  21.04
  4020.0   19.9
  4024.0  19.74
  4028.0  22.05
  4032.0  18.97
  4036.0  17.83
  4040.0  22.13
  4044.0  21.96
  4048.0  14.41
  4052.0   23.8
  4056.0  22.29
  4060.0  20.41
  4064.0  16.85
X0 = 2.7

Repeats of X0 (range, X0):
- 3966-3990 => 6.0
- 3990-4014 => 1.0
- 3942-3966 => 3.2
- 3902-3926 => 2.8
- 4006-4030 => 1.3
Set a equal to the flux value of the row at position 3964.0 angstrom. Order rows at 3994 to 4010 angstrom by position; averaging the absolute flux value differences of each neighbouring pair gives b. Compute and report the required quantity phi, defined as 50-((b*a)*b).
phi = 34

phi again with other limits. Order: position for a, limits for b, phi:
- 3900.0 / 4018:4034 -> 3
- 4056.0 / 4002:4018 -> -38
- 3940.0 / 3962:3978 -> -35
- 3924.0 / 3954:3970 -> -99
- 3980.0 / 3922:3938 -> -43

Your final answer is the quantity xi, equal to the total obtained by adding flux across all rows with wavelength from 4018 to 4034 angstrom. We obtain 80.7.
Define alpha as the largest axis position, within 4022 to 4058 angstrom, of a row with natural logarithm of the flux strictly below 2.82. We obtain 4048.0 angstrom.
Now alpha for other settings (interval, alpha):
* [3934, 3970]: 3968.0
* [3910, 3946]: 3944.0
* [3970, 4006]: 3980.0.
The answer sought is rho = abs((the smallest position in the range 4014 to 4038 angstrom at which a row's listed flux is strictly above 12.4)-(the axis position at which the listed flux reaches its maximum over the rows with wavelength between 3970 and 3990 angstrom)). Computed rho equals 28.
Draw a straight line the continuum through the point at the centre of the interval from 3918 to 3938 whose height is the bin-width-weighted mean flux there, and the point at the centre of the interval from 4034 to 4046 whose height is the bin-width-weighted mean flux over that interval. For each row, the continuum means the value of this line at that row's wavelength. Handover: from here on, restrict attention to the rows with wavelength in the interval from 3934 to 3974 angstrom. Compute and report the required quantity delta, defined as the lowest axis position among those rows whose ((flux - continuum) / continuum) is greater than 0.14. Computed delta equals 3948.0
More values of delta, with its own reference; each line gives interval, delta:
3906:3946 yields 3908.0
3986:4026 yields 3988.0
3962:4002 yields 3980.0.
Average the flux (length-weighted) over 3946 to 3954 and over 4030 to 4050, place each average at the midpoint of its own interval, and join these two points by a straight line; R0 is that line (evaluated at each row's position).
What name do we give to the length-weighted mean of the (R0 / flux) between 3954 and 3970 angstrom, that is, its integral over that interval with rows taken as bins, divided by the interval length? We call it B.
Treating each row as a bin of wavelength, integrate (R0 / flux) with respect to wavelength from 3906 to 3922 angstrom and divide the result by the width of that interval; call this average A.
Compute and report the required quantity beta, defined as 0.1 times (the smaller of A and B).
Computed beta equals 0.094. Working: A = 0.94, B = 1.8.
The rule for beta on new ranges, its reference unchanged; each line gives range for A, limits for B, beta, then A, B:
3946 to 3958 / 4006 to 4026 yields 0.090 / 1.00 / 0.9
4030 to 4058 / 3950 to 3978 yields 0.098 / 0.98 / 1.9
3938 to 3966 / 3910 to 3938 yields 0.131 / 1.31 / 1.7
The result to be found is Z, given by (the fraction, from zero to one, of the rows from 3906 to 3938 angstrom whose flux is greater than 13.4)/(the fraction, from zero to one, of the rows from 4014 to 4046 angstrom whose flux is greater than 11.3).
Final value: 0.25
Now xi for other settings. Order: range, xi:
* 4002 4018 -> 81.0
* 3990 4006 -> 79.2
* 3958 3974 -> 33.1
